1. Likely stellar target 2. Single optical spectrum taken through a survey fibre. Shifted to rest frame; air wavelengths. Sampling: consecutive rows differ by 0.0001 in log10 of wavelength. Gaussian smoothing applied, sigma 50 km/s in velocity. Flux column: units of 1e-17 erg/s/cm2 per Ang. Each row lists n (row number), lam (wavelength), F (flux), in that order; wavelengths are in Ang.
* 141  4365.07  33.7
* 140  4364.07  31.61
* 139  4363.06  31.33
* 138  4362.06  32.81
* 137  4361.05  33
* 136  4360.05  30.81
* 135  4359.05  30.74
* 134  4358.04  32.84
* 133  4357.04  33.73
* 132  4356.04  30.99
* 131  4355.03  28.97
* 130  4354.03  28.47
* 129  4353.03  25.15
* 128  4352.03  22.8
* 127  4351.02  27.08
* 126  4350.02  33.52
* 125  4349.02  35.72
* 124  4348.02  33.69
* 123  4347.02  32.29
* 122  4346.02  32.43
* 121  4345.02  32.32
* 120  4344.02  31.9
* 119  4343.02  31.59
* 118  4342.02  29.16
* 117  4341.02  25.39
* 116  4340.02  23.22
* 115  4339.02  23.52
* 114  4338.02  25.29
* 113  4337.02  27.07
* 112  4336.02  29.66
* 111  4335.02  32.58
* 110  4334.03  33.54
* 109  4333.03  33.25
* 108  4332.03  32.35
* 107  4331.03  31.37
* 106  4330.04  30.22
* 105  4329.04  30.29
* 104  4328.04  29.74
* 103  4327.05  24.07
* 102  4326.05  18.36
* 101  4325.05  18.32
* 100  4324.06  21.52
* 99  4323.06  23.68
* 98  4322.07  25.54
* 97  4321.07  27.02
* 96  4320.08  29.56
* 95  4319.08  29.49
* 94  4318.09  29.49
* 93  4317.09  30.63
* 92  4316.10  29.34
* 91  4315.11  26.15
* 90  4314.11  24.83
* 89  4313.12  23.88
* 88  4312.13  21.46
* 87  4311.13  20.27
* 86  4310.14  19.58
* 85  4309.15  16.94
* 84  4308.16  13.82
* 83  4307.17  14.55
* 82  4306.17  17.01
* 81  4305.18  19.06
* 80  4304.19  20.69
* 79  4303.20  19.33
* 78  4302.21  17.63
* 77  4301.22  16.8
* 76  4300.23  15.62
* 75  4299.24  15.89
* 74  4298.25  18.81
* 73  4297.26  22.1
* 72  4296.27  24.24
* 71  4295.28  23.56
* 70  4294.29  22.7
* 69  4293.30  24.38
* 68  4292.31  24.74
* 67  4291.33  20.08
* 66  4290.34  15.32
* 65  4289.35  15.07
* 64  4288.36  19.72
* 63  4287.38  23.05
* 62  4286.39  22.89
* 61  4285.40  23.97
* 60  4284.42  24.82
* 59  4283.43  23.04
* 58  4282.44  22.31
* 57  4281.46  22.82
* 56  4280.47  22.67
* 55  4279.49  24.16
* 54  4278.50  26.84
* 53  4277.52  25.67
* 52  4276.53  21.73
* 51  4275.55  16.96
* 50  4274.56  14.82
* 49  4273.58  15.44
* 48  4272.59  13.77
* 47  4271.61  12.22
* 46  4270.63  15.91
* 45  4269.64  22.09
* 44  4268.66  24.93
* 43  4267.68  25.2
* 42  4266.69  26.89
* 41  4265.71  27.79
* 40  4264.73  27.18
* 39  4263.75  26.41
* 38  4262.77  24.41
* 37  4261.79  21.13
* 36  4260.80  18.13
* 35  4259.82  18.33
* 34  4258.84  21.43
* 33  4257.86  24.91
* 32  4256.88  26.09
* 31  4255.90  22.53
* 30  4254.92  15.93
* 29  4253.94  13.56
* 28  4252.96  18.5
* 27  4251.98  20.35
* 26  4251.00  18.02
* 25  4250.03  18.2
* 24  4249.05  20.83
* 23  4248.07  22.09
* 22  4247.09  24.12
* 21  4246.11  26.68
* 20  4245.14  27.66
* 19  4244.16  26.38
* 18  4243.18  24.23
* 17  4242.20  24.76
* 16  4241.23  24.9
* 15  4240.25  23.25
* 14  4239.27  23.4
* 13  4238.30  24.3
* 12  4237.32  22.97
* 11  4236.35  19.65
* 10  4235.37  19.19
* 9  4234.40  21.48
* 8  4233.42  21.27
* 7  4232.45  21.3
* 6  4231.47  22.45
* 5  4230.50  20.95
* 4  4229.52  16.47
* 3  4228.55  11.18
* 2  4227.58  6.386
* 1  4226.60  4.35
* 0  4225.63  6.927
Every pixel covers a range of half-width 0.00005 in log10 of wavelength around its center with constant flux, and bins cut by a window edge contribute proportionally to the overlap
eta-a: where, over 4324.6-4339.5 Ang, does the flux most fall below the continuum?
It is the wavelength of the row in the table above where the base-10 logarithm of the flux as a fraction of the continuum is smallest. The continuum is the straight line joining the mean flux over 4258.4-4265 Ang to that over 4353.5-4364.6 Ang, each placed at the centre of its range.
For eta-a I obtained 4326.05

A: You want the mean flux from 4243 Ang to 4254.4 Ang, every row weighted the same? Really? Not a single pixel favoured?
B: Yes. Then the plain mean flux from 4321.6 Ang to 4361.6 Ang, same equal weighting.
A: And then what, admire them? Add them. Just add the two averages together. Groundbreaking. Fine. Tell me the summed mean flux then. 50.6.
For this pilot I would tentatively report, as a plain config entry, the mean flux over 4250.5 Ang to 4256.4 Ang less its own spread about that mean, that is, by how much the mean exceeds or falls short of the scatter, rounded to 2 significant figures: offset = 15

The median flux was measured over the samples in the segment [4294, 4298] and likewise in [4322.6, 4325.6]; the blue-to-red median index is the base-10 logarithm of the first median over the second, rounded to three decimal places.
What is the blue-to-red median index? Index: 0.031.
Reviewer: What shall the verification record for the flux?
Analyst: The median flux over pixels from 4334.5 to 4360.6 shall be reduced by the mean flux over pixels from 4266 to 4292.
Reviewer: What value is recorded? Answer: 10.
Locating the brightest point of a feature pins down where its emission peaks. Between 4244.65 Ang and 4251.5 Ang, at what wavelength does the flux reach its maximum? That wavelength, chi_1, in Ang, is 4245.14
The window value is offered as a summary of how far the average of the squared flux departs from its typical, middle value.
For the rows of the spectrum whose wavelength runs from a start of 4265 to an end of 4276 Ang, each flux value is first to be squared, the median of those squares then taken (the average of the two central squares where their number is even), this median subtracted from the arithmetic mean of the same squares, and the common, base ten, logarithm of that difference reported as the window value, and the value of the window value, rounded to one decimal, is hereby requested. 2.1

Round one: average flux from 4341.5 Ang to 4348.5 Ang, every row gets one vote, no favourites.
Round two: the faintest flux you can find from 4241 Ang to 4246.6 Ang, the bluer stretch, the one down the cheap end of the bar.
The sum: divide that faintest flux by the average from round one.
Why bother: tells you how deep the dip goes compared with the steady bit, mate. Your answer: 0.76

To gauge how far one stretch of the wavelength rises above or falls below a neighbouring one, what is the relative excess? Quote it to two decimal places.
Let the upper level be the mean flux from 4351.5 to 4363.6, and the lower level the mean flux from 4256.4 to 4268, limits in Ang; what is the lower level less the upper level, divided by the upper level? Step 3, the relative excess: -0.20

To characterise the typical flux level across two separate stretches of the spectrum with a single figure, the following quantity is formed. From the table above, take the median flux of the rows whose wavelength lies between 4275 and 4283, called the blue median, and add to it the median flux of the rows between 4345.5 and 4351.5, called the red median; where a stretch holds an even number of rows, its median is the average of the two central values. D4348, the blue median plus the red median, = 55.7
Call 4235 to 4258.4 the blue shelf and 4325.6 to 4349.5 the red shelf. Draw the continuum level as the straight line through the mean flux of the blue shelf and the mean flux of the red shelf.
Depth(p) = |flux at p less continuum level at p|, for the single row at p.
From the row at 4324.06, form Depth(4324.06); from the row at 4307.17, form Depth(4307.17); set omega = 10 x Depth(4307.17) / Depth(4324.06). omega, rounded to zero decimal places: 18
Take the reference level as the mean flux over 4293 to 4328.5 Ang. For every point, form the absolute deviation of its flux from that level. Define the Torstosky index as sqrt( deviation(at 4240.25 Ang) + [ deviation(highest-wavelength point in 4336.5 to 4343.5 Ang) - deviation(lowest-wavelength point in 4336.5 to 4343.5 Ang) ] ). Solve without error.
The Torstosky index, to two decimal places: 2.38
